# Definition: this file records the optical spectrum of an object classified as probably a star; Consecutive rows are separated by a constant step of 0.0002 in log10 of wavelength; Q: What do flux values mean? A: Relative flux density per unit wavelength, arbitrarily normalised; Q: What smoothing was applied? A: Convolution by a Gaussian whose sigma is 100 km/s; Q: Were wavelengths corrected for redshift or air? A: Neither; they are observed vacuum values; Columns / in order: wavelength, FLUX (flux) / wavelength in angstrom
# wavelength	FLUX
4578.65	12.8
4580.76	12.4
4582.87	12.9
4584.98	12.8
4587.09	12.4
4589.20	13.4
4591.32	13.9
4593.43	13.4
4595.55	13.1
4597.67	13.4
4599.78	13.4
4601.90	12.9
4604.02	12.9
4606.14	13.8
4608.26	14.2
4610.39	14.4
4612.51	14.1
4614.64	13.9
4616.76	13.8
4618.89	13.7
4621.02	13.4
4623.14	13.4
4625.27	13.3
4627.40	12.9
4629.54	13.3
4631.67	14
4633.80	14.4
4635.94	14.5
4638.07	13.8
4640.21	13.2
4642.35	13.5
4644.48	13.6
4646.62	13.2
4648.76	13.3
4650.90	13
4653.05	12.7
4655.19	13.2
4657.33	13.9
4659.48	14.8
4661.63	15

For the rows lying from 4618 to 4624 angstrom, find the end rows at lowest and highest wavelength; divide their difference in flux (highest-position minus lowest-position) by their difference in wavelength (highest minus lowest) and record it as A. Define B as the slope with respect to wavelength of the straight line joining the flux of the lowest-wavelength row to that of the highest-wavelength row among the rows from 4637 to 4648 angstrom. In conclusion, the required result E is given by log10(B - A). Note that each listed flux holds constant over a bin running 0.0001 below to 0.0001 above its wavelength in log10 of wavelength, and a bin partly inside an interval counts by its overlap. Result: -3.38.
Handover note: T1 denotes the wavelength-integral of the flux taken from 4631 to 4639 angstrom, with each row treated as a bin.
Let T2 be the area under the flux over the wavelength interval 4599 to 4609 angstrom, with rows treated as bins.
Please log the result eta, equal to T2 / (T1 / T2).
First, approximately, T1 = 114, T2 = 134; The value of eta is 159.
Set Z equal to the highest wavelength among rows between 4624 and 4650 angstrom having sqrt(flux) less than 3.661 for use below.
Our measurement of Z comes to 4648.76 angstrom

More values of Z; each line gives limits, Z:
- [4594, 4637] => 4629.54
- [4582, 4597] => 4595.55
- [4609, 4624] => 4623.14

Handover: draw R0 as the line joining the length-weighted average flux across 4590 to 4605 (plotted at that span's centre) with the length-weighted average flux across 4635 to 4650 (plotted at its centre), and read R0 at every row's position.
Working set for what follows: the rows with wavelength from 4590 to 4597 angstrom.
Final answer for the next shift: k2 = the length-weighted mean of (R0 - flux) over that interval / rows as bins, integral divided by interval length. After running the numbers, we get -0.2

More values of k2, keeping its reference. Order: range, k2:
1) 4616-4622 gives -0.2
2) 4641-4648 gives 0.2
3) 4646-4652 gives 0.5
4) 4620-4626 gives 0.1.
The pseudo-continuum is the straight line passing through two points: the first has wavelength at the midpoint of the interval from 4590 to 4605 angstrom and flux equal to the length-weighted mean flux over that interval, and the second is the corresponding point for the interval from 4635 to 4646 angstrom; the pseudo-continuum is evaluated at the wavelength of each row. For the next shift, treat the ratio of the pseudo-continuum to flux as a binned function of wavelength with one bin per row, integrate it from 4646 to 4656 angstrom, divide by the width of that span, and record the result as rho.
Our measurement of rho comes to 1.06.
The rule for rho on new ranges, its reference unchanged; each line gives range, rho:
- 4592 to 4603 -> 1.00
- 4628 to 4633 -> 1.00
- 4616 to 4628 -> 1.01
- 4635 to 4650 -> 1.01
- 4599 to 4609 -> 1.00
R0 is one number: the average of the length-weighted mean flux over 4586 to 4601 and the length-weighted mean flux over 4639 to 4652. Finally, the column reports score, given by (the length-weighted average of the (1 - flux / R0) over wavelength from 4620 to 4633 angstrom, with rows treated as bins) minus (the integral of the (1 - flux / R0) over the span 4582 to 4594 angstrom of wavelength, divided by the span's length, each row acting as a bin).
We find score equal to -0.021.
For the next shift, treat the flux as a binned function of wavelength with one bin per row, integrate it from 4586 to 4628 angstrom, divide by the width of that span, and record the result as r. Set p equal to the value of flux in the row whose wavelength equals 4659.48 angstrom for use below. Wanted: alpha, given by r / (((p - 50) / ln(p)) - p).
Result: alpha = -0.484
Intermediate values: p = 14.8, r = 13.5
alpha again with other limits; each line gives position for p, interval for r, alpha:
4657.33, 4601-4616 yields -0.498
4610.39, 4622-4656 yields -0.485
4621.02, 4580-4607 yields -0.478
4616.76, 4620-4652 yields -0.490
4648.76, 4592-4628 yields -0.493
